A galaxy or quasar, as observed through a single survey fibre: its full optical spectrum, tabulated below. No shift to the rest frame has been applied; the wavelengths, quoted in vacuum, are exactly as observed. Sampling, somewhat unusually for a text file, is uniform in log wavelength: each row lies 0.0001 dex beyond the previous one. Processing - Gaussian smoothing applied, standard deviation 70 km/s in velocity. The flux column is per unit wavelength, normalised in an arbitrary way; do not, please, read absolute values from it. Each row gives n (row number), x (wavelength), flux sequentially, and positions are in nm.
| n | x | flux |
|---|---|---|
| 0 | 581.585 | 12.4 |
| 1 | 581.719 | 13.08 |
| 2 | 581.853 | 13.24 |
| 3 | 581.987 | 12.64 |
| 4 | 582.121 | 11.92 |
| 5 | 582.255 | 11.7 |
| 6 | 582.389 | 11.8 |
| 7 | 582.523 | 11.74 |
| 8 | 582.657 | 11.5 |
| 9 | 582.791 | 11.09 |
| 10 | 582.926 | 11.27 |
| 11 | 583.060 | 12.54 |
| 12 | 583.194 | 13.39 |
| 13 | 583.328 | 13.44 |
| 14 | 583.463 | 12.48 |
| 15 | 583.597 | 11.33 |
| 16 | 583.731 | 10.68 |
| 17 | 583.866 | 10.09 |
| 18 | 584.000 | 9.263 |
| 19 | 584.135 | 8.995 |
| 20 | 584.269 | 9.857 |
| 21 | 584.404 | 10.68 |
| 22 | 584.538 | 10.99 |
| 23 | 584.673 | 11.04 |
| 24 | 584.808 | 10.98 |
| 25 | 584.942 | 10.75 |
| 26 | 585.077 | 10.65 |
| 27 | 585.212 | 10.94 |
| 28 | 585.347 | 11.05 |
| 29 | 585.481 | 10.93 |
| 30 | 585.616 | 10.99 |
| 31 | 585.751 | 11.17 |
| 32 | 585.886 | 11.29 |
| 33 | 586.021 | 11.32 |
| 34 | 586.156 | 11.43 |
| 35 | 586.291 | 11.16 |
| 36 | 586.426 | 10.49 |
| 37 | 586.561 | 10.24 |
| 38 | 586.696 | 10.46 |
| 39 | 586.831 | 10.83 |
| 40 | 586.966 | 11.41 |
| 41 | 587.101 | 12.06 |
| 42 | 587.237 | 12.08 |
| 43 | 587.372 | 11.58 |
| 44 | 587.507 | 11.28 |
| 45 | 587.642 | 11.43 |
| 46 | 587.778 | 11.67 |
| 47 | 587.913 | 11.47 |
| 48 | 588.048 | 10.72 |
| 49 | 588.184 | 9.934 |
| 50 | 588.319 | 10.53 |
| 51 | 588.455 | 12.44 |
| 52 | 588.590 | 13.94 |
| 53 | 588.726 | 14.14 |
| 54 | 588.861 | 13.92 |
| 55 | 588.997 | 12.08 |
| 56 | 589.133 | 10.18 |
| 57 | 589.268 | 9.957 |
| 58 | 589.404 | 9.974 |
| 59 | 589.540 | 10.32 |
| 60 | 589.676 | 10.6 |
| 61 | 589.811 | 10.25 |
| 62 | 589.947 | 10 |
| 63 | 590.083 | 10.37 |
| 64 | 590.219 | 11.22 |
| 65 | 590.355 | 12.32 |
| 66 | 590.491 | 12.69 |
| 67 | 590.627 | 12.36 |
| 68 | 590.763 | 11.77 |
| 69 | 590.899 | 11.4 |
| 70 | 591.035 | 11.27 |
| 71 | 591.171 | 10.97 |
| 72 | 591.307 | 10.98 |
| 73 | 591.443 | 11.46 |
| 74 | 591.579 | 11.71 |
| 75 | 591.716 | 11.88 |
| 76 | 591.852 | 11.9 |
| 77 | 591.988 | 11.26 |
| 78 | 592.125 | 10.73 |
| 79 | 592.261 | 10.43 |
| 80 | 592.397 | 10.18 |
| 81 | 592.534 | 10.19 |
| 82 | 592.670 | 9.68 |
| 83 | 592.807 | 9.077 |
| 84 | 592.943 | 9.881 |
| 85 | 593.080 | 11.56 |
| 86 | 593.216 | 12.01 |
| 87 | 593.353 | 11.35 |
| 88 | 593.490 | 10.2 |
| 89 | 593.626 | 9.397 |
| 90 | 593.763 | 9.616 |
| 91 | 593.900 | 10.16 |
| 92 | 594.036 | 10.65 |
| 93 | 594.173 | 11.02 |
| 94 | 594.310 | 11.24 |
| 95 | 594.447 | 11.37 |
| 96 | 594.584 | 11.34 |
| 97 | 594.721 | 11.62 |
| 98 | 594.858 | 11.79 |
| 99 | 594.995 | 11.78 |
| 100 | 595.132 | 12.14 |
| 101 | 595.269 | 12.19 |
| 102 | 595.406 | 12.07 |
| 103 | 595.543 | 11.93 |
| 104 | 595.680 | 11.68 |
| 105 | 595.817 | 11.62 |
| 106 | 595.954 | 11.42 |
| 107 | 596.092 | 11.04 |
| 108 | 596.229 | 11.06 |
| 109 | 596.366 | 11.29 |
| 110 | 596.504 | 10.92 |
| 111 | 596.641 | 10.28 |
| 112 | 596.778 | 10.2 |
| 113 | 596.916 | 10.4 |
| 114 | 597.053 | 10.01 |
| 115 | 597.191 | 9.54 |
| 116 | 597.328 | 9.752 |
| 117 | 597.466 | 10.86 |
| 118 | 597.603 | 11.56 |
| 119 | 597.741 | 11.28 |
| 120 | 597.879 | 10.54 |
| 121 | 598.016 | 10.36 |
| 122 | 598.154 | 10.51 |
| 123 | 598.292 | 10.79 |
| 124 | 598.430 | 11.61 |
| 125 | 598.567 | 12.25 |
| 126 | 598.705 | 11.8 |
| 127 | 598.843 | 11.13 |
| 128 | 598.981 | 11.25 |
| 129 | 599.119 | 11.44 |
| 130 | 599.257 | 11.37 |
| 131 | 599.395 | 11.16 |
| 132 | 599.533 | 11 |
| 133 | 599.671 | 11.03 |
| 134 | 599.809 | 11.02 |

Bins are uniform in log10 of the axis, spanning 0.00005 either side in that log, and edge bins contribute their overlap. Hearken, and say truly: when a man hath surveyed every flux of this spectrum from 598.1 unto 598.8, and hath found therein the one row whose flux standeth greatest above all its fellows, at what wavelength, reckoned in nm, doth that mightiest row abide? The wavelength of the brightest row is 598.567 nm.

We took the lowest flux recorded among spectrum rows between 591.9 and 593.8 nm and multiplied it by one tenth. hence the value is 0.91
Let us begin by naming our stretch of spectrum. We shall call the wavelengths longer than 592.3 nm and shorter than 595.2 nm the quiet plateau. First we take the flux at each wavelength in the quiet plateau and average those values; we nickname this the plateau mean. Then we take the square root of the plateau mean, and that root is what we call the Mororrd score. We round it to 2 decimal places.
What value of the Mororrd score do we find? 3.28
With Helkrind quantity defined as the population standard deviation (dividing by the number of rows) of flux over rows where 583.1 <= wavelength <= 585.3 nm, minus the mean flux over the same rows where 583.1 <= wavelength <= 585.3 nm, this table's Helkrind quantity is -9.8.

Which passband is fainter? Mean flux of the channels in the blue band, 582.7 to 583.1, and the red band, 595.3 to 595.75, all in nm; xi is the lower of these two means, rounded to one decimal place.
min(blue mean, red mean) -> 11.6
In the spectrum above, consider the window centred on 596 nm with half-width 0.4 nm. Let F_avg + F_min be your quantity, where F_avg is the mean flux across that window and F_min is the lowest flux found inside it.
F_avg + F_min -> 22.4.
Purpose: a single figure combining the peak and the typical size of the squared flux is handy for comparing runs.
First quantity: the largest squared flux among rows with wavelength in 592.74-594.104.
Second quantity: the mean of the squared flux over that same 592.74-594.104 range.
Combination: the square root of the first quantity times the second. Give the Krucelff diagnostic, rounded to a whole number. 125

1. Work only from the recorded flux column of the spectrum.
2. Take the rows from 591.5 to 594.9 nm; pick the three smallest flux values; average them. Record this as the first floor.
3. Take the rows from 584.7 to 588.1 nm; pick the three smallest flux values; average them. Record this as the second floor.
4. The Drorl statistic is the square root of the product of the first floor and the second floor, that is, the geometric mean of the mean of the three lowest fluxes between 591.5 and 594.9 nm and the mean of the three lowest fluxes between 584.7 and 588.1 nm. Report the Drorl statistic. 9.87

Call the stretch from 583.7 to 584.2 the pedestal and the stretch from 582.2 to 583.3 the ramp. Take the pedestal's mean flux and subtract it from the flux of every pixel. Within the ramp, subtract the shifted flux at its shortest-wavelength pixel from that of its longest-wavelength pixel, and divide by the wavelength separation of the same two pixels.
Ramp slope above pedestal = 1.8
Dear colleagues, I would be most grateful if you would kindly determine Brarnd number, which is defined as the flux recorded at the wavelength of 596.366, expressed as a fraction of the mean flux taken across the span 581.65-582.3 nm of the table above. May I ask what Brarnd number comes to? 0.90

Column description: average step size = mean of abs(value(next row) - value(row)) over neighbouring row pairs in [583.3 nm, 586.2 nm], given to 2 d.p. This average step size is 0.38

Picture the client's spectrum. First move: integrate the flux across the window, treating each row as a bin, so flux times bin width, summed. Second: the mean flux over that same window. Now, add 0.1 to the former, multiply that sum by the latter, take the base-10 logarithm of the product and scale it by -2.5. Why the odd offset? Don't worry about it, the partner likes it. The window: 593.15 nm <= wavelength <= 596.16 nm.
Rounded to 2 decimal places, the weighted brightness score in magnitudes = -6.46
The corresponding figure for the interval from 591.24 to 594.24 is -6.34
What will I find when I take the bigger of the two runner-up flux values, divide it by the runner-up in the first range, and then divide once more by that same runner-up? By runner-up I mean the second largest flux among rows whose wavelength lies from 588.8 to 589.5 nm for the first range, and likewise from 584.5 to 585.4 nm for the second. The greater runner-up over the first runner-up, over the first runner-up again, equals 0.083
